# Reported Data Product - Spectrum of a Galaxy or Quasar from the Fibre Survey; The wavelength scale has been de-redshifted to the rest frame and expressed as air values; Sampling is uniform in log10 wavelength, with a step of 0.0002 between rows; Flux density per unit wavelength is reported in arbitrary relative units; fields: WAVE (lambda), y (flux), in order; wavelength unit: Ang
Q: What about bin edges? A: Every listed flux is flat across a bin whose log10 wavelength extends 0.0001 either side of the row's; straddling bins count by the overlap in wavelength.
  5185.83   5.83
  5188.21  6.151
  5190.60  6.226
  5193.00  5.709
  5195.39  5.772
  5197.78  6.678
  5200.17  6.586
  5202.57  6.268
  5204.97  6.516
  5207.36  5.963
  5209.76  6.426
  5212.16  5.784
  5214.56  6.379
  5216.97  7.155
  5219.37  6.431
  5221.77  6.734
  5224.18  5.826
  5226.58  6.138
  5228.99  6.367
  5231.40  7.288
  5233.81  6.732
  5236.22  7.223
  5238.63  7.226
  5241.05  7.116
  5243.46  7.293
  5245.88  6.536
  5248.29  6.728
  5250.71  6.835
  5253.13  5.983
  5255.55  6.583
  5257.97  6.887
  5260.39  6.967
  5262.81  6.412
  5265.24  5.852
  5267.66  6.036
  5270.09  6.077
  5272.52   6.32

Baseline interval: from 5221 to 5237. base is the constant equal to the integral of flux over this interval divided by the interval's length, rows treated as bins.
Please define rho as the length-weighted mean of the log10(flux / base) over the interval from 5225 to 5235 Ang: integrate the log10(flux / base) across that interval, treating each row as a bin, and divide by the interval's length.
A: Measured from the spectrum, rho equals -0.001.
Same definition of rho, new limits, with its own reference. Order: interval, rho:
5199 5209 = -0.018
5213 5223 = 0.002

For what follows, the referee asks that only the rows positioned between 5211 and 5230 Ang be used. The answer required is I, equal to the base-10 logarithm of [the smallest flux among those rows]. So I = 0.762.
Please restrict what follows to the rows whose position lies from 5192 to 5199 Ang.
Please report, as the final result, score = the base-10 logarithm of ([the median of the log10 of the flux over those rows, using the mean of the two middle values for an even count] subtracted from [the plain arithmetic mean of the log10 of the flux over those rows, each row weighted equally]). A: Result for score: -1.71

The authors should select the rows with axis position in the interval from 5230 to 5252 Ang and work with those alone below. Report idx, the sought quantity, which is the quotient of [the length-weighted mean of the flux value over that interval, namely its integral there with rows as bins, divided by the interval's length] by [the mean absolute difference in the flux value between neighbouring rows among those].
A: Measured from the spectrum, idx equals 23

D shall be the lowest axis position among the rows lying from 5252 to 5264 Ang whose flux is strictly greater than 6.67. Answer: 5257.97 Ang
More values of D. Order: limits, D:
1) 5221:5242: 5221.77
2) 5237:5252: 5238.63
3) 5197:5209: 5197.78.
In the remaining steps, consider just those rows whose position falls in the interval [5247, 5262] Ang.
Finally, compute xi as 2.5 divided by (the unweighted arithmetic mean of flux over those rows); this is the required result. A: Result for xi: 0.375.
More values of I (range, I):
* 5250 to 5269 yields 0.767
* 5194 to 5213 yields 0.761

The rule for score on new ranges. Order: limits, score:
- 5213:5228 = -2.77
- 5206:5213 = -2.19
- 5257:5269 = -3.64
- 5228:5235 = -2.47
